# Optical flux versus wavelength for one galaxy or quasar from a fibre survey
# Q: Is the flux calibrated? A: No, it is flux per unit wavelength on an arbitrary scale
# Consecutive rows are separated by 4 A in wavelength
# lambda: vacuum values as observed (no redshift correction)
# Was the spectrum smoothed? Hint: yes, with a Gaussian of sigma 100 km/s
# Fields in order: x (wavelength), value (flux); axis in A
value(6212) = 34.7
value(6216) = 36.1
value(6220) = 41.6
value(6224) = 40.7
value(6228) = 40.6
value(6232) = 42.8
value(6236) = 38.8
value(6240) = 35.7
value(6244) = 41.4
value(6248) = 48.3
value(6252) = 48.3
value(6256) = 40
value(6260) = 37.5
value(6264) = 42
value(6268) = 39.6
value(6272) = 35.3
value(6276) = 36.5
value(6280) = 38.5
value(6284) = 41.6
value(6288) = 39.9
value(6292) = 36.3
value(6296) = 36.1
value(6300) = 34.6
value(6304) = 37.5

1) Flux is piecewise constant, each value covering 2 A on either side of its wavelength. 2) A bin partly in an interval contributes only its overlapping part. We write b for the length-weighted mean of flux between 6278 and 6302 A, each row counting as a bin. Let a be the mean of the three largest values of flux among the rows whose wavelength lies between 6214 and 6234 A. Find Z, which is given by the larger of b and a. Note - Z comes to 41.7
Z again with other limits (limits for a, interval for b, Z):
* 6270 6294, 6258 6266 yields 40.0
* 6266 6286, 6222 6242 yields 39.9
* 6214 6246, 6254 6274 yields 41.9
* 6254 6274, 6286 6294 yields 40.5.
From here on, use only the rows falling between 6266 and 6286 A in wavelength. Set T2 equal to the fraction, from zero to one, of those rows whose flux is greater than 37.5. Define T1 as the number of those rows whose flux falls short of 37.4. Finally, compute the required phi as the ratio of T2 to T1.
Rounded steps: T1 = 2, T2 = 0.60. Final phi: 0.3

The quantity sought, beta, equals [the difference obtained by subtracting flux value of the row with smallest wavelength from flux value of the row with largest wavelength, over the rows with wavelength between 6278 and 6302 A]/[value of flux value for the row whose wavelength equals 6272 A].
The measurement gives -0.11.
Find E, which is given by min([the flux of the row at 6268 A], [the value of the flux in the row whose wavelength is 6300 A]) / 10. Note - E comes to 3.5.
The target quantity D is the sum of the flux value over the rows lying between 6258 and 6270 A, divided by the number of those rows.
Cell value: 39.7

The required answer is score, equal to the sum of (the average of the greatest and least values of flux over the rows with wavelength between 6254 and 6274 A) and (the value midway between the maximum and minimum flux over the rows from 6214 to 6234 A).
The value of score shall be 78.1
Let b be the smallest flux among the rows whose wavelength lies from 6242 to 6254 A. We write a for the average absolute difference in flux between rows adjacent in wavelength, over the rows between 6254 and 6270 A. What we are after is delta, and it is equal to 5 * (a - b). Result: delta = -191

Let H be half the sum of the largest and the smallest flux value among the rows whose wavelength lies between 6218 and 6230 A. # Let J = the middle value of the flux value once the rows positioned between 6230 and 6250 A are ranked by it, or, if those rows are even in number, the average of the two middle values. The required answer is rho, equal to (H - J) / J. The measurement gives -0.007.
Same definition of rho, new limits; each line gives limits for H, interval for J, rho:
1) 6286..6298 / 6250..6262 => -0.050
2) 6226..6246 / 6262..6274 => -0.009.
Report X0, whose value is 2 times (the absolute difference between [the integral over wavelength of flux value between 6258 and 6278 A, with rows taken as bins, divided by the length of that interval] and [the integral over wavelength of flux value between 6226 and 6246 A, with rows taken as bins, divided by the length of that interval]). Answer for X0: 3.4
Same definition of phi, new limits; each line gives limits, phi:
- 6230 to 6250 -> 0.8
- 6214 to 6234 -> 0.8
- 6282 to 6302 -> 0.1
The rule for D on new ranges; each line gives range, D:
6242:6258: 44.5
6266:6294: 38.2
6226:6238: 40.7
